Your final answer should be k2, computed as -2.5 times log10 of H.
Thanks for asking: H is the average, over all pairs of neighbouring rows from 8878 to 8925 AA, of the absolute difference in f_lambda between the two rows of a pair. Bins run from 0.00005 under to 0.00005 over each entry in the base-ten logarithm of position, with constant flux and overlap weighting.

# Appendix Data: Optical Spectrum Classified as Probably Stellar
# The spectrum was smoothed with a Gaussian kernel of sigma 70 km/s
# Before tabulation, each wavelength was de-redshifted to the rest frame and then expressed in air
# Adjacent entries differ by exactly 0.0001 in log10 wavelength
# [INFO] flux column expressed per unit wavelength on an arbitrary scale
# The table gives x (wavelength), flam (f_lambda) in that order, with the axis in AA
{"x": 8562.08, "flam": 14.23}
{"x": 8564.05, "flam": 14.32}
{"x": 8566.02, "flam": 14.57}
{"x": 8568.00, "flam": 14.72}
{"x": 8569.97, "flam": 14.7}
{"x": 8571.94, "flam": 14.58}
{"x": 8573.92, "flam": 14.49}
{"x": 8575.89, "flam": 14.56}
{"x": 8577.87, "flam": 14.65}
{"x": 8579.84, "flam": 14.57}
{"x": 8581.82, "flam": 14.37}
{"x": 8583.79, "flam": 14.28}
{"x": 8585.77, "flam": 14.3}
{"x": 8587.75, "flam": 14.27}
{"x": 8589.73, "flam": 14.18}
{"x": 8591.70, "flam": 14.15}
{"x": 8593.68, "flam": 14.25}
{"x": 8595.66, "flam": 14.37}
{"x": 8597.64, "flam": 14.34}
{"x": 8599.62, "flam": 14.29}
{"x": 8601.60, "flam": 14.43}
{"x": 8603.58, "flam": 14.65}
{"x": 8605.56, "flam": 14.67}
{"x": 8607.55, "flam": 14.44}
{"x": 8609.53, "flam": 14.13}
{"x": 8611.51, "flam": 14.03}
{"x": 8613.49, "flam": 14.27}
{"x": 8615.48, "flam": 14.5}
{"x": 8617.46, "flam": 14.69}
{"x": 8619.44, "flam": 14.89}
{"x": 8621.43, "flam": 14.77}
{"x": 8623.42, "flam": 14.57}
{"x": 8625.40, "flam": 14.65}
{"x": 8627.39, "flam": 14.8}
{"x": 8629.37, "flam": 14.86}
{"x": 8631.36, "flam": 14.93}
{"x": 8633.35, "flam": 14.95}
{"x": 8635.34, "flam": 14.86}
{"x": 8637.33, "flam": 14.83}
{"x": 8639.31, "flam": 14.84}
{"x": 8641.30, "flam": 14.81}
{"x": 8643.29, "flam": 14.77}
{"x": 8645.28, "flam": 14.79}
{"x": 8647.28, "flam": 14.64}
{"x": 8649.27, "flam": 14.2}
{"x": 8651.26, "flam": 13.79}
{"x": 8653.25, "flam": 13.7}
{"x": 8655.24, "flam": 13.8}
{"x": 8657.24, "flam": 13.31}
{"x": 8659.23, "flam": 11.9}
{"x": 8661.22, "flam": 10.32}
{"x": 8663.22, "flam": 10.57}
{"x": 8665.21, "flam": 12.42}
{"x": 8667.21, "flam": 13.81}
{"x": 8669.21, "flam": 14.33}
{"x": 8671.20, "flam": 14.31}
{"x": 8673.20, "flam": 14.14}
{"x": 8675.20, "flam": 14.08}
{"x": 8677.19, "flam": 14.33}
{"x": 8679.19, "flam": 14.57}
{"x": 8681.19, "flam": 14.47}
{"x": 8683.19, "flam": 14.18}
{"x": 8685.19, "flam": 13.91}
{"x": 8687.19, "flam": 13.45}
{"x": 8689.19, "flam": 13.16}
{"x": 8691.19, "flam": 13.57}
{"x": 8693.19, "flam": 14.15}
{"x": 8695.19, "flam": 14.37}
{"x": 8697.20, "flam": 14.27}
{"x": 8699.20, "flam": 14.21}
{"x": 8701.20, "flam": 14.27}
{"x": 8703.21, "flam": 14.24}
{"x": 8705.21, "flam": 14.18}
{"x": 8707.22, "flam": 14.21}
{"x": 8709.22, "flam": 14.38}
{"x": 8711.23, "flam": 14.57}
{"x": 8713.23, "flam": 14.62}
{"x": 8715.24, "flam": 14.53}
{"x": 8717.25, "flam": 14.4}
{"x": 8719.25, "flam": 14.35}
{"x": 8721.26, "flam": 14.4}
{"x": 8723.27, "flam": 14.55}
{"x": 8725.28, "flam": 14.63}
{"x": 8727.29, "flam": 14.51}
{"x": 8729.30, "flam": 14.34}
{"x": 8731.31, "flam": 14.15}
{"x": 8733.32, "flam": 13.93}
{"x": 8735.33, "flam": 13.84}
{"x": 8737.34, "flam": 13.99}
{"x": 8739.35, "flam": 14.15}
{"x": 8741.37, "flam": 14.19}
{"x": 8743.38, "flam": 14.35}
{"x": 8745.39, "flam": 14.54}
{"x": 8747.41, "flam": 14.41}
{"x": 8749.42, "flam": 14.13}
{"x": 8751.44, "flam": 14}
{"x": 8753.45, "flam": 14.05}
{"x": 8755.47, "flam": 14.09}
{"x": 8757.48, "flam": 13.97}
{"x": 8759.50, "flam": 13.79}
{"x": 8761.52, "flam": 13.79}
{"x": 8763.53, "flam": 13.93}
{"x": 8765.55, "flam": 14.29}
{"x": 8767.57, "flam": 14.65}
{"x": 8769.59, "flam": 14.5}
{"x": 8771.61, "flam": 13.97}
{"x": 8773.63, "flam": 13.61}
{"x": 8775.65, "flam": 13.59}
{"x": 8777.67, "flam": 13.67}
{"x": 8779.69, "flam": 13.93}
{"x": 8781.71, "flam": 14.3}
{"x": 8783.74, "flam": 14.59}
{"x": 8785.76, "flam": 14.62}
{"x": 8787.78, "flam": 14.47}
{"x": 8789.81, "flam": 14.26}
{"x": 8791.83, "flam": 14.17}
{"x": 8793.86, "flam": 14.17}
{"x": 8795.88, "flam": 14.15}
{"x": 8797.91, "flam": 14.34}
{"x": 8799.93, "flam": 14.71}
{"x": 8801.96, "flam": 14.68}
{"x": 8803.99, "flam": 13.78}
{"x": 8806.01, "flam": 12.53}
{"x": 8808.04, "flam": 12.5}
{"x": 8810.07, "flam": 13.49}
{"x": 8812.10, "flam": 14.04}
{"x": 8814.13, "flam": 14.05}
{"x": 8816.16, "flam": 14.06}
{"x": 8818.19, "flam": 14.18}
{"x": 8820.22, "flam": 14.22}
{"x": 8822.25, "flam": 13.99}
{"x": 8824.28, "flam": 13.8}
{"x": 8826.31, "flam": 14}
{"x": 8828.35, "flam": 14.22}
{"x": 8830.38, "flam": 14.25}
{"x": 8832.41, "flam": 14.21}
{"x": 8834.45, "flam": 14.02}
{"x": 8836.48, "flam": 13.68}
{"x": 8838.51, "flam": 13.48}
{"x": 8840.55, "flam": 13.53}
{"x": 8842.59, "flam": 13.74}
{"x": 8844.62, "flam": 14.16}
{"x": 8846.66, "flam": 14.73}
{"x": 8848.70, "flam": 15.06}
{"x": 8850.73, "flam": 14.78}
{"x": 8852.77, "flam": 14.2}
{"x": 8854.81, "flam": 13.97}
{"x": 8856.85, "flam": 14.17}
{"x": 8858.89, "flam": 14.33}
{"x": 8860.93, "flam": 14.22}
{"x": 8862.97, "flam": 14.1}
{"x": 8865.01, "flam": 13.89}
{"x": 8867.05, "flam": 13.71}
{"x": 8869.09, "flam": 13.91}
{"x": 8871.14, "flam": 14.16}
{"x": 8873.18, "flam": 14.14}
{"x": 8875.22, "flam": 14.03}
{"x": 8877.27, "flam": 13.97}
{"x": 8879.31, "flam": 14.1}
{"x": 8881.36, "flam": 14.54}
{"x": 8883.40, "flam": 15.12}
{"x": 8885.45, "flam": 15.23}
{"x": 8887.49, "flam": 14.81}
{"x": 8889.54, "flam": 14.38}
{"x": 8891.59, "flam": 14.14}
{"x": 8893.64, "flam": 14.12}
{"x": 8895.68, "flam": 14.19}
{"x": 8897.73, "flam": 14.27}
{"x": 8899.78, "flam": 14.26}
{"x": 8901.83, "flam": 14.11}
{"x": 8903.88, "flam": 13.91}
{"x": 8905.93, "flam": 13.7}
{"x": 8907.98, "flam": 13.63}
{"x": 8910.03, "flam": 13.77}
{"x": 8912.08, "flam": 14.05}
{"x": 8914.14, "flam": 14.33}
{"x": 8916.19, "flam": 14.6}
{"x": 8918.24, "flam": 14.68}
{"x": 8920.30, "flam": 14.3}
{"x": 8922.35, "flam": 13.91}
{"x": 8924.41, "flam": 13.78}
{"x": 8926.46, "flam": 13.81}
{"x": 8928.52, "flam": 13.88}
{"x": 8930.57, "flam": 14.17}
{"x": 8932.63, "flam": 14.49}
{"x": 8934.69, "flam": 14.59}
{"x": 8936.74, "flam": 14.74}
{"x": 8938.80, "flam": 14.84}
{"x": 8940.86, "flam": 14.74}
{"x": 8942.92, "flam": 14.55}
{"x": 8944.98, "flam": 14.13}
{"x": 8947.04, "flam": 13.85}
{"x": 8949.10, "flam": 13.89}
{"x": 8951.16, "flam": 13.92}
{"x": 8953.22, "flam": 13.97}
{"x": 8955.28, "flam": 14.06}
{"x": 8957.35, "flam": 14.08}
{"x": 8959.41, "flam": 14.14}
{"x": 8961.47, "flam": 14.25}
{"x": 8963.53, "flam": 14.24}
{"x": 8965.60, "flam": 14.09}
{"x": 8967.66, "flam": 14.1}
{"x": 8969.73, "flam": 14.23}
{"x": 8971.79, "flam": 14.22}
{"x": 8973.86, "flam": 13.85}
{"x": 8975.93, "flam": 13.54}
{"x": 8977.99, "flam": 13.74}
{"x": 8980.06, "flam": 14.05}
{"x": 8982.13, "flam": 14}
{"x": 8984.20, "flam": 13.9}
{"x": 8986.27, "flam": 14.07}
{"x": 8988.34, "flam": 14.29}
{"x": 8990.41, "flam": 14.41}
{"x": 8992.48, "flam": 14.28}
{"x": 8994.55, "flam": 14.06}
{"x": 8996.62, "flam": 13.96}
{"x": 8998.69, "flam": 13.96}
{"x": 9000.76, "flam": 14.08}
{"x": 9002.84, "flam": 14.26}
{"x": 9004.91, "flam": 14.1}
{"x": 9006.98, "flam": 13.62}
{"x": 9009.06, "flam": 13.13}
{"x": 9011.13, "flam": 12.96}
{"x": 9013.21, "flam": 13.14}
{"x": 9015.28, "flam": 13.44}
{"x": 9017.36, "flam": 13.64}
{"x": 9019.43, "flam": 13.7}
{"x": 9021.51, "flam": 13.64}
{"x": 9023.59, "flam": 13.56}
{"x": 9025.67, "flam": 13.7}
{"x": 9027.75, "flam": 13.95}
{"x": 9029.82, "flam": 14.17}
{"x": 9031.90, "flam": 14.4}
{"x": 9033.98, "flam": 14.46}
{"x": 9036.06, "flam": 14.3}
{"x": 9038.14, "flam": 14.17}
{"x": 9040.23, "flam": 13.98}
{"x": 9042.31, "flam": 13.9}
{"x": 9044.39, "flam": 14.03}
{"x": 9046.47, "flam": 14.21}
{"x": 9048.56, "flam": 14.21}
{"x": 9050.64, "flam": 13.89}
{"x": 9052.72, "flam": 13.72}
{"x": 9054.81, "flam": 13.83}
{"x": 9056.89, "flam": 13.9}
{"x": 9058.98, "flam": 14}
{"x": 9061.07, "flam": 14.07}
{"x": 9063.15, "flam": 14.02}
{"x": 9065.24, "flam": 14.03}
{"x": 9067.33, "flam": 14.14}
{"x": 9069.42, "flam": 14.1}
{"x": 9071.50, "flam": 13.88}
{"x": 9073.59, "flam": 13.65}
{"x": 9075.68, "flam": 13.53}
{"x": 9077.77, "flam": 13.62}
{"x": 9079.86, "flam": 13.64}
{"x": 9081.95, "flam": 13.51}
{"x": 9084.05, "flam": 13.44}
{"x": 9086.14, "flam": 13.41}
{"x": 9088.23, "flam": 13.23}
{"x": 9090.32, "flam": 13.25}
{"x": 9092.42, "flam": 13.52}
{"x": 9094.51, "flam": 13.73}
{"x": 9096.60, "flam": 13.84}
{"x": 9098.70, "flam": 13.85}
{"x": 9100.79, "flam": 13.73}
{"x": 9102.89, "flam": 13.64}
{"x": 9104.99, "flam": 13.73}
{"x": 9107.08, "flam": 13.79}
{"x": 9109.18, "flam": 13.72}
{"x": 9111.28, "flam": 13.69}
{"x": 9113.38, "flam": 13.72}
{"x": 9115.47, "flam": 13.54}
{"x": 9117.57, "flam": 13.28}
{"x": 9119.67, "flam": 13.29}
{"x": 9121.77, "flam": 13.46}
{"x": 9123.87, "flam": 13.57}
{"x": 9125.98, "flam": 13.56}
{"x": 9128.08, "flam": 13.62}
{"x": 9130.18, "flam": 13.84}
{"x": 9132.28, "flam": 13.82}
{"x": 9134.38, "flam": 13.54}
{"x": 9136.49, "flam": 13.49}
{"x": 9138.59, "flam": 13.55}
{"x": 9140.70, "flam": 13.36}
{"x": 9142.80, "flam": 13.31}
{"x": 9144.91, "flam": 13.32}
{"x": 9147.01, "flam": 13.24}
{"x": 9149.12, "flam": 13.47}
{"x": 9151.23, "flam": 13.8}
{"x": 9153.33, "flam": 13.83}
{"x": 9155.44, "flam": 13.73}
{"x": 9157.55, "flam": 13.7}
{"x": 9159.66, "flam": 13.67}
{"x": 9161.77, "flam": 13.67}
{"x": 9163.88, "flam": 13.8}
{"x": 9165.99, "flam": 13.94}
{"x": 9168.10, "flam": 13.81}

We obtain 1.6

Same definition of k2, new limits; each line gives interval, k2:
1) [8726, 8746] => 2.0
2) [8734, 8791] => 1.8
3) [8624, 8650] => 2.6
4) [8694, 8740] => 2.4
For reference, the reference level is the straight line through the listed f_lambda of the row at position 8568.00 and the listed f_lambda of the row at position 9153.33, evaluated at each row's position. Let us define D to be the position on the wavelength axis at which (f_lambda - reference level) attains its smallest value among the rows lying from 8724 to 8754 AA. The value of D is 8735.33 AA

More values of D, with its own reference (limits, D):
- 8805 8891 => 8808.04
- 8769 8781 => 8775.65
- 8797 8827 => 8808.04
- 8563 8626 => 8611.51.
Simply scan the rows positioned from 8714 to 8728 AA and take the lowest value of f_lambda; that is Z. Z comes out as 14.35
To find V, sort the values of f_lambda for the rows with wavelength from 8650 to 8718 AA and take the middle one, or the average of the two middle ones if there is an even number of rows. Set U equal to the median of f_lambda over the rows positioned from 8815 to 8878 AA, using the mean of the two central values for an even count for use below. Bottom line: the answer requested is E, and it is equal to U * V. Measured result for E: 200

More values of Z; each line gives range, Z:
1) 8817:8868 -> 13.48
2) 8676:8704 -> 13.16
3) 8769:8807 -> 12.53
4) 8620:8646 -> 14.57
